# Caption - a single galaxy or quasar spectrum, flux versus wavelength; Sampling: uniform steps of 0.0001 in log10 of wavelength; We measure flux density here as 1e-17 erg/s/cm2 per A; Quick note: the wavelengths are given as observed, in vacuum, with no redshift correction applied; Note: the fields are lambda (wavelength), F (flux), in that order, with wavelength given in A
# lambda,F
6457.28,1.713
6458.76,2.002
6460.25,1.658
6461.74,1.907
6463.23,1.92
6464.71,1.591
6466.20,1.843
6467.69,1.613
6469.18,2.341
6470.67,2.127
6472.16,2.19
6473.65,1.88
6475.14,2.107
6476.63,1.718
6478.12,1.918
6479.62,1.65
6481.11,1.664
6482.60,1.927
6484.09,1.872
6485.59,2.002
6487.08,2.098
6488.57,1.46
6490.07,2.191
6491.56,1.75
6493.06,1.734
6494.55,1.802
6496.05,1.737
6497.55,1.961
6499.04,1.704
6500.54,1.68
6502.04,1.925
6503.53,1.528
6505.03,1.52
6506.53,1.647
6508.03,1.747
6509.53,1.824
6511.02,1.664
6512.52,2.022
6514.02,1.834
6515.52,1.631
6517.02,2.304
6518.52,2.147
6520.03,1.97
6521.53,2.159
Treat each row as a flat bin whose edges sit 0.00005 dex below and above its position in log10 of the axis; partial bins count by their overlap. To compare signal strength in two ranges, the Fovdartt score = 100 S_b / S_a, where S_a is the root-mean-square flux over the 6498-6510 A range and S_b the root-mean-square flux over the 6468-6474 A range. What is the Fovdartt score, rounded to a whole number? 126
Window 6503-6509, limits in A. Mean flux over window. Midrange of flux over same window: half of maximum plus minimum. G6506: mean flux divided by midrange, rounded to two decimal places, 0.99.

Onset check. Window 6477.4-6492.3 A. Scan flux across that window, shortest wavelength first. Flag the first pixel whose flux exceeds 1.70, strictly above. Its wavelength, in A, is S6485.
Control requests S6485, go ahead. 6478.12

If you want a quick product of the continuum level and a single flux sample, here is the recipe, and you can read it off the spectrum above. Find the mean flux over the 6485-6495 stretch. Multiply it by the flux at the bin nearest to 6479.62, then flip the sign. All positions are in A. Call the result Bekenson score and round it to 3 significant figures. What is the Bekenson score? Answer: -3.07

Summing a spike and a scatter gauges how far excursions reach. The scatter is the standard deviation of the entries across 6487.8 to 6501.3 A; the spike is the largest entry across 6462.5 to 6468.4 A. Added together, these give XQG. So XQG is 2.1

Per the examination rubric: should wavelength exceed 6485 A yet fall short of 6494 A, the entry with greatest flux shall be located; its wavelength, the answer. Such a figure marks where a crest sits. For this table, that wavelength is 6490.07 A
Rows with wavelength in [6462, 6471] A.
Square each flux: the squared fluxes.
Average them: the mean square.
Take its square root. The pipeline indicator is 1.92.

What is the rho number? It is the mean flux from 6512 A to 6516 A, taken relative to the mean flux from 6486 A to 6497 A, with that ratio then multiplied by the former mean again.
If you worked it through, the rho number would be 1.83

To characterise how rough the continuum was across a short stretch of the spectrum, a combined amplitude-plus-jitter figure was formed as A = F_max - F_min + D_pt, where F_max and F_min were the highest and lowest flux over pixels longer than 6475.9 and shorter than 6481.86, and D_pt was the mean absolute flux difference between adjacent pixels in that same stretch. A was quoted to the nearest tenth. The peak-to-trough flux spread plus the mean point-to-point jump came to 0.4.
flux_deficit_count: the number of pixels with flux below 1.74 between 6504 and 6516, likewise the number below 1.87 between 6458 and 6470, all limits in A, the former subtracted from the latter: 0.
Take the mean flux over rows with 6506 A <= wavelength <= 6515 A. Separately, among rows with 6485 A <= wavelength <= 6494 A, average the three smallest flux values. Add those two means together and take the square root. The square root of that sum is 1.854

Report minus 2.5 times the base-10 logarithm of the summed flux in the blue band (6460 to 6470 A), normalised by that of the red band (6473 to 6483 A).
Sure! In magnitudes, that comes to 0.00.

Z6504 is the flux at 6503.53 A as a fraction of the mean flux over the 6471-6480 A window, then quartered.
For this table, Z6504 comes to 0.20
